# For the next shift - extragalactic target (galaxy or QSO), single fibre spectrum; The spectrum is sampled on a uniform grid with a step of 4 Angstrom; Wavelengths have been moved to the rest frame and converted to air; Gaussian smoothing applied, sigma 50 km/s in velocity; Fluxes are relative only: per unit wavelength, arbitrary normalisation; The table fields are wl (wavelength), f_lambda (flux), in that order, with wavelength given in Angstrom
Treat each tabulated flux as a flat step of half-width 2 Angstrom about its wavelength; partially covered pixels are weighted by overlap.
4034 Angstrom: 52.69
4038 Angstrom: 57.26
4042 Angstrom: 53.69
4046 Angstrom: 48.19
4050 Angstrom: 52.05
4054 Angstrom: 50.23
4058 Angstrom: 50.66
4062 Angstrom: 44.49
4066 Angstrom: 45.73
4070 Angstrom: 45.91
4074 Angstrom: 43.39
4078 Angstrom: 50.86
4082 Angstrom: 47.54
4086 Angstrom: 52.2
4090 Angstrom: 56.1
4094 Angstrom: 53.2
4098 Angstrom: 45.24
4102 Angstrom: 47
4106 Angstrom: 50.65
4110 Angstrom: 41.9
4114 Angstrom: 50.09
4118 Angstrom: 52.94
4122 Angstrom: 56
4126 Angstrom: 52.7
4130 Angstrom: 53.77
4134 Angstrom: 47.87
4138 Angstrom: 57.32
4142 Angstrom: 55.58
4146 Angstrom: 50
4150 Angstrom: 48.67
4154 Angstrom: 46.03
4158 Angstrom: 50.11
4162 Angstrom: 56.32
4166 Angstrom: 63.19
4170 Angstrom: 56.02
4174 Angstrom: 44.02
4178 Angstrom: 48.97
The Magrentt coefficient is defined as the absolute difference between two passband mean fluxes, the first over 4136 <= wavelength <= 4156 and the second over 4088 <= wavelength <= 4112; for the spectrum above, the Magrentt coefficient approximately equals 2.5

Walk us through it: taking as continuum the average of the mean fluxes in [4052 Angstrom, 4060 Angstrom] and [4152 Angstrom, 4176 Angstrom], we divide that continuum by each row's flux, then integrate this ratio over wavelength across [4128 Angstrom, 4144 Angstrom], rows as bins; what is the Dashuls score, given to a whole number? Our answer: 15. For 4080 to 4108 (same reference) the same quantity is 29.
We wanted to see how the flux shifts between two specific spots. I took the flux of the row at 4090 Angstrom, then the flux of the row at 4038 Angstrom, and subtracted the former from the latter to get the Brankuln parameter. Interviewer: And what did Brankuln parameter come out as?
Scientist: 1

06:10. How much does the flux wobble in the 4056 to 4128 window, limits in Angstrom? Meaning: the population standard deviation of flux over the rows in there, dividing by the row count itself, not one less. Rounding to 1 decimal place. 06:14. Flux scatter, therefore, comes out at 4.1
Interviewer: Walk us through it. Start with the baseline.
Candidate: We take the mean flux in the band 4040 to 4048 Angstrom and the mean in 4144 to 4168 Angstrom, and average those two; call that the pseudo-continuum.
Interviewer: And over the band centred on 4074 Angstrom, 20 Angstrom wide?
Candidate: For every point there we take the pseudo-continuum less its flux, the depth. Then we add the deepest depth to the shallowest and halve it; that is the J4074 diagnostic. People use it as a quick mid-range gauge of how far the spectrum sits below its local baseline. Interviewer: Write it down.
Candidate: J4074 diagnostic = 4.5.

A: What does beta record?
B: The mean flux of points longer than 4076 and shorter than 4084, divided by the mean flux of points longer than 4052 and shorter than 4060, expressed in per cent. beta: 98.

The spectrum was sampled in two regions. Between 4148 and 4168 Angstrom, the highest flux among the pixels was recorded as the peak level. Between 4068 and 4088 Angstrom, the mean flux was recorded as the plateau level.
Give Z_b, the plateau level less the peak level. -15.2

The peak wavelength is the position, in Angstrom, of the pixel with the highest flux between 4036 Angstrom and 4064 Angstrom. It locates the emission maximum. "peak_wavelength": 4038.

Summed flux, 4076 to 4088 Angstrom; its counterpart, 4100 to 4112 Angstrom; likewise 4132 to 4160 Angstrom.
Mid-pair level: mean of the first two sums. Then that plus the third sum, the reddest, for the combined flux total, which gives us 501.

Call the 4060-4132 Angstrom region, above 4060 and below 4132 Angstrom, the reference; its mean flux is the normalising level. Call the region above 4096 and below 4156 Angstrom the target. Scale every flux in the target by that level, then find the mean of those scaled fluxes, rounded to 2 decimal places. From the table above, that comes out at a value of 1.02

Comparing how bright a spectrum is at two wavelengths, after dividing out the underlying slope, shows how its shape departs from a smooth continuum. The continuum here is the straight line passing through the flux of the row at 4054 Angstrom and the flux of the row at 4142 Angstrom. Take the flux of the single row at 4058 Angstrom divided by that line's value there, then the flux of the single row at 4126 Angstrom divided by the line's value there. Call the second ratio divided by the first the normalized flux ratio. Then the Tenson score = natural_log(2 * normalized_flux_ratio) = 0.65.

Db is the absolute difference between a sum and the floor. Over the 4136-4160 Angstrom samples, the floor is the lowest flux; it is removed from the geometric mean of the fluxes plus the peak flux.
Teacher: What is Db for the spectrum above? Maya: 62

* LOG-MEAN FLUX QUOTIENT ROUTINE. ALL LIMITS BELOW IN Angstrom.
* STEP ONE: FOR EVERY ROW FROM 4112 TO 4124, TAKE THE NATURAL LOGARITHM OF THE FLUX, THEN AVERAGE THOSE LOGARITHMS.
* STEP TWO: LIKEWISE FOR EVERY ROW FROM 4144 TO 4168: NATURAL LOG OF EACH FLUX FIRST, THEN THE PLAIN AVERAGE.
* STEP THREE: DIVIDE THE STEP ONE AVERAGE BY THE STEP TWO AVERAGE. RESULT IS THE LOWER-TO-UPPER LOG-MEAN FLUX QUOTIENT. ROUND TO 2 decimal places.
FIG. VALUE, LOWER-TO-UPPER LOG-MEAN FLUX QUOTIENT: 1.00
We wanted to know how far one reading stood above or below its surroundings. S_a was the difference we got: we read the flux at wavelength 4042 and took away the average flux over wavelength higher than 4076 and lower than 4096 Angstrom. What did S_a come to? 1.7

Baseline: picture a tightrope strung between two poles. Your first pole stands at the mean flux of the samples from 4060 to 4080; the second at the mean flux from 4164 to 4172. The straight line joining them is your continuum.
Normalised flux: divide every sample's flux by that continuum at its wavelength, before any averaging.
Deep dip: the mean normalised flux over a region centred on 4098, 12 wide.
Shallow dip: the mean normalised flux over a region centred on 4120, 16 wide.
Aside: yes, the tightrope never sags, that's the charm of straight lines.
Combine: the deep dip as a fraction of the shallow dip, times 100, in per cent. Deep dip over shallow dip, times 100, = 97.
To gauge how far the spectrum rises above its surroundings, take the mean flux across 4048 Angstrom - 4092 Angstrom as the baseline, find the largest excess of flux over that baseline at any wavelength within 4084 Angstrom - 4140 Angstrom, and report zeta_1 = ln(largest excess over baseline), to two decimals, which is 2.12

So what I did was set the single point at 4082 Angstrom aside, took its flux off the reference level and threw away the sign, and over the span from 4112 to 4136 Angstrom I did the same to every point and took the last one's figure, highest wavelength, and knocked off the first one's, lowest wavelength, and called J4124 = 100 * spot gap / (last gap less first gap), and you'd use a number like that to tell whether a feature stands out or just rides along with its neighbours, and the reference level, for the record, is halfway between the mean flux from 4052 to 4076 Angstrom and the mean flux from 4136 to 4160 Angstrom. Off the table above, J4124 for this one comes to 2450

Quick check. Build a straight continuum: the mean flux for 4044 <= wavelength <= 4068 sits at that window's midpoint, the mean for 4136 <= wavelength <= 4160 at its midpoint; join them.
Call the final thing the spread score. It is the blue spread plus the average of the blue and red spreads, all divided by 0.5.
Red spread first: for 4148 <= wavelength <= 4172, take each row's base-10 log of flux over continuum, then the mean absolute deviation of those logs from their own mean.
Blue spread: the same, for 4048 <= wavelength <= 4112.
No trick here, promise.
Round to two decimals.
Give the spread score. 0.13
